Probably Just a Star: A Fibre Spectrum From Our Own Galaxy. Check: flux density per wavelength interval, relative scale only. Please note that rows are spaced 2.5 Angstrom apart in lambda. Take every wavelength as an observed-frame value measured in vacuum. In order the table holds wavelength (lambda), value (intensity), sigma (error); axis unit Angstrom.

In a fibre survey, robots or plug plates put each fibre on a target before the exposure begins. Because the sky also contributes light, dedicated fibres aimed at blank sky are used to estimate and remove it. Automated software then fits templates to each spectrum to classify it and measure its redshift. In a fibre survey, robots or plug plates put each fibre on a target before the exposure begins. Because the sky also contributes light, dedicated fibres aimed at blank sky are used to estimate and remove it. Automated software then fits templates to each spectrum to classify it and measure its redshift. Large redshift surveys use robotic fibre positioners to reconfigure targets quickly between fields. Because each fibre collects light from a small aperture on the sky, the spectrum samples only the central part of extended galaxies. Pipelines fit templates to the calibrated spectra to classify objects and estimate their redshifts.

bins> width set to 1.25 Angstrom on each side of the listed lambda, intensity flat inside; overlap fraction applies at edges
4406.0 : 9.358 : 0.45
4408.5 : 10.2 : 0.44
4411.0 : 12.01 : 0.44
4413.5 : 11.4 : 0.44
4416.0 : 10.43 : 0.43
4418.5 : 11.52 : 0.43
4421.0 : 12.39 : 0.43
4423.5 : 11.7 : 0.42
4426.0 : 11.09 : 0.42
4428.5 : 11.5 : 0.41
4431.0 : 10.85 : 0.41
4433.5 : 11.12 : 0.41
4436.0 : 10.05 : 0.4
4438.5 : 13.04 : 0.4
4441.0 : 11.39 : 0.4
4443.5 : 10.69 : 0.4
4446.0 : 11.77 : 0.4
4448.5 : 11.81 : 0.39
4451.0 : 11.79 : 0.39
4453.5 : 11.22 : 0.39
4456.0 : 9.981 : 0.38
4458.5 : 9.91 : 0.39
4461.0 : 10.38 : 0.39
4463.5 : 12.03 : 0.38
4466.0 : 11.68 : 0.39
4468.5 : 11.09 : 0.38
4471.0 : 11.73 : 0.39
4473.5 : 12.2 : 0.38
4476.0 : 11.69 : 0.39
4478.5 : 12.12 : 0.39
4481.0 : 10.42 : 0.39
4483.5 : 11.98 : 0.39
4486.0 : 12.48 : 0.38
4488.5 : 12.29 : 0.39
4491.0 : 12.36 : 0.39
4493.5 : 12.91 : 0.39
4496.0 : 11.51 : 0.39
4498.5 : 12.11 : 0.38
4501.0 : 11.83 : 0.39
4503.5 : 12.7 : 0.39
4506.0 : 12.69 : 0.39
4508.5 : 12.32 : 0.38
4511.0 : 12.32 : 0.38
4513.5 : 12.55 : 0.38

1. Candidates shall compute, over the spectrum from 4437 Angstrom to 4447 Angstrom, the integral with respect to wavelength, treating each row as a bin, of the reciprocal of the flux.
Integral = 0.86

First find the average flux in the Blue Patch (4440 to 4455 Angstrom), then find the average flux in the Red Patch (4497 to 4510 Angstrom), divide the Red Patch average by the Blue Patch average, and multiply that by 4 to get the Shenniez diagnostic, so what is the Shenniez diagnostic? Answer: 4.31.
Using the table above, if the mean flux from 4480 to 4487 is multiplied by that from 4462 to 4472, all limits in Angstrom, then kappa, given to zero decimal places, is 135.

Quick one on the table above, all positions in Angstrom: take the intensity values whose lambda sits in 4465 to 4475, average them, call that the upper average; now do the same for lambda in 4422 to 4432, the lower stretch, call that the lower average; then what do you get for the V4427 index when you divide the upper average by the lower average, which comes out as 1.03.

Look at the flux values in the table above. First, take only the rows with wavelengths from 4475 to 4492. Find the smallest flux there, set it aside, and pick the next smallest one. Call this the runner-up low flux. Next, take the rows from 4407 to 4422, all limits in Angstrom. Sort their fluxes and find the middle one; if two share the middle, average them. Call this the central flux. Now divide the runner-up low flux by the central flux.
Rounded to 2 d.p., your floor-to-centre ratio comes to 1.02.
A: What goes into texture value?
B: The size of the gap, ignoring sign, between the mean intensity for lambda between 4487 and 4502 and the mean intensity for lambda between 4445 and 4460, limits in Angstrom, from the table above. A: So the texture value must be 1.1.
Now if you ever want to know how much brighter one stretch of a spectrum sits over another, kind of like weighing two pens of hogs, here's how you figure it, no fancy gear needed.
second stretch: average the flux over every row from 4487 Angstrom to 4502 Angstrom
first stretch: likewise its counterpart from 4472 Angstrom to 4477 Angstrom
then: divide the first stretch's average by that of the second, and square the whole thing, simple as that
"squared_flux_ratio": 0.96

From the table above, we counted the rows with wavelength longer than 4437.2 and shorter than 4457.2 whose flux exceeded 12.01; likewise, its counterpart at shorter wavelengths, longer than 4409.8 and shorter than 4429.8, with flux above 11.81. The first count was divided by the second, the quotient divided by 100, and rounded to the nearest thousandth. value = 0.005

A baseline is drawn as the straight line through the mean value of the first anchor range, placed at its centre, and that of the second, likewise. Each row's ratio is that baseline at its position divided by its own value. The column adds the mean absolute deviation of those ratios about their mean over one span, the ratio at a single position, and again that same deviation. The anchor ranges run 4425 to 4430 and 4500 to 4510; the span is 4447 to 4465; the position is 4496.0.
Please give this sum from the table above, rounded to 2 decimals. 1.23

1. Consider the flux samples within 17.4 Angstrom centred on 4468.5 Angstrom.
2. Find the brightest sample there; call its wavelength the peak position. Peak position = 4473.5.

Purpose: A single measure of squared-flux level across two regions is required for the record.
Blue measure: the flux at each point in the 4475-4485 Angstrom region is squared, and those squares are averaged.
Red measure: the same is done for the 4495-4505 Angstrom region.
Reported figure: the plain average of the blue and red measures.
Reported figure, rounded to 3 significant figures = 140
